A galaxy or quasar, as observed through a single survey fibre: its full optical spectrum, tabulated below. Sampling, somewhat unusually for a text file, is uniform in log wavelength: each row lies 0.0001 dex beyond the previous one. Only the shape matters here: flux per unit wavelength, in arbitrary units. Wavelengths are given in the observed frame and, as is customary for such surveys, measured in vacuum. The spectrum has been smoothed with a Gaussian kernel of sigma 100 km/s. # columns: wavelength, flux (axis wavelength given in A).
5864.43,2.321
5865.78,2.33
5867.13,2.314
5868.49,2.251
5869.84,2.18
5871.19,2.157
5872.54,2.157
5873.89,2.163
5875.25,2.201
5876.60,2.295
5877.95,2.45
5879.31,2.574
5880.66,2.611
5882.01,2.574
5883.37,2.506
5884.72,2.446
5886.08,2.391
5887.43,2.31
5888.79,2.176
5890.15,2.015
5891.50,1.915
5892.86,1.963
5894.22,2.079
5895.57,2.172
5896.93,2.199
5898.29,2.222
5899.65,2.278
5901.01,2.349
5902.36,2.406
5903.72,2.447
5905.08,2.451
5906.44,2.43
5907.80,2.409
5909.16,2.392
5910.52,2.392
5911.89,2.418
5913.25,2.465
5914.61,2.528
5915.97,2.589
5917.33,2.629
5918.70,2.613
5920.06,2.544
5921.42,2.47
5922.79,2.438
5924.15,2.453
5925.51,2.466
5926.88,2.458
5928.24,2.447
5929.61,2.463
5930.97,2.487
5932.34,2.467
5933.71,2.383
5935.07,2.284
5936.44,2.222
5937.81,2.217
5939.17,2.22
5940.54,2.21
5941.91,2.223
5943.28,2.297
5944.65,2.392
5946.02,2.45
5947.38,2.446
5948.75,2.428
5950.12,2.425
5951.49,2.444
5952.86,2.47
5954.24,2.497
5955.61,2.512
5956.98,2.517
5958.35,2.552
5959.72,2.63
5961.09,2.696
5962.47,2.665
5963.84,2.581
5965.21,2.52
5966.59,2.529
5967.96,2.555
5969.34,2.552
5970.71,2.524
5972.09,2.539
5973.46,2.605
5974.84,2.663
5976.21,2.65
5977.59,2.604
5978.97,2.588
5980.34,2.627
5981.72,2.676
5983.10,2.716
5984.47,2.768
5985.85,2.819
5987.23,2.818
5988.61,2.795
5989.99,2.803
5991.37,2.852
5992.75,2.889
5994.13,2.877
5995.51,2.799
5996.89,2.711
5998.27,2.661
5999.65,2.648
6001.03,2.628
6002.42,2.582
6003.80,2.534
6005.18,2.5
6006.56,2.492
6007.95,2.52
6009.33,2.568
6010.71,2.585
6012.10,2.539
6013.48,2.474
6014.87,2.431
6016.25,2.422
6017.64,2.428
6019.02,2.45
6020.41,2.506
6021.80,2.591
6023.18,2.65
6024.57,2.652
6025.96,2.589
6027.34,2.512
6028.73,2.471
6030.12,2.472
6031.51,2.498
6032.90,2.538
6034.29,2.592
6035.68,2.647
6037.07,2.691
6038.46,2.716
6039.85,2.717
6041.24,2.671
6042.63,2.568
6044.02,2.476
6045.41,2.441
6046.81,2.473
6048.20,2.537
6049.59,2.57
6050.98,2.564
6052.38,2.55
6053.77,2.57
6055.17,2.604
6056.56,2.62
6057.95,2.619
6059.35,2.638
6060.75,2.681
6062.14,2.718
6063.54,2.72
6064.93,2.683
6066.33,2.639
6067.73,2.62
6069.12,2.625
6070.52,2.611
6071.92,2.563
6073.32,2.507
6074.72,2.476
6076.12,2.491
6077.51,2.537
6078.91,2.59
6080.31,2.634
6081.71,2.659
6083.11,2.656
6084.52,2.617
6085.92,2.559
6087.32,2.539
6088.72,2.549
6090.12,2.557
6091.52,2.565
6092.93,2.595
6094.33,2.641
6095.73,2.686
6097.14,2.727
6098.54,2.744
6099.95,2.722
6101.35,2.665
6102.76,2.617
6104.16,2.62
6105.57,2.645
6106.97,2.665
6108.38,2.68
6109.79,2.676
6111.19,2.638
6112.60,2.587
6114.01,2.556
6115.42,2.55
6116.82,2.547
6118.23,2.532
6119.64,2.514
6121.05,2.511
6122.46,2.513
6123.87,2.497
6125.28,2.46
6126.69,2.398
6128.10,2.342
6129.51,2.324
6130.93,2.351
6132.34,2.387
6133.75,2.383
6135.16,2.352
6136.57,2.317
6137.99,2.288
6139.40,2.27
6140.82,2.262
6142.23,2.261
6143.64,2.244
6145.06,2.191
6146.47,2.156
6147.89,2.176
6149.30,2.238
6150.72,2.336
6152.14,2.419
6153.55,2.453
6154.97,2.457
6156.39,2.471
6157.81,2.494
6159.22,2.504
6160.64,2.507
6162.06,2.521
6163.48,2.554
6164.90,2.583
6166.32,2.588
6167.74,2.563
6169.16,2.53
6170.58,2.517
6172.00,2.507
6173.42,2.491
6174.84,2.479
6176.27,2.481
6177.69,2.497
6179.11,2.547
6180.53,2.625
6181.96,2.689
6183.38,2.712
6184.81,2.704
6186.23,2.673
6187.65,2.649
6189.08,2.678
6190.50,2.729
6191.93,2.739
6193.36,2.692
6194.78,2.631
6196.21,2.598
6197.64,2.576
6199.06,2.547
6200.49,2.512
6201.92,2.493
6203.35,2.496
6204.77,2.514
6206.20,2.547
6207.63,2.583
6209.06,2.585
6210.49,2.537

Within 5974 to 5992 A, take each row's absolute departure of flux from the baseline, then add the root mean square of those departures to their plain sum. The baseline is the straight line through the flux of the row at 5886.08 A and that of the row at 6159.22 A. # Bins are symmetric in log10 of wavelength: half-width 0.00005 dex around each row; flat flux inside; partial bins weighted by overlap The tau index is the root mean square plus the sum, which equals 4.1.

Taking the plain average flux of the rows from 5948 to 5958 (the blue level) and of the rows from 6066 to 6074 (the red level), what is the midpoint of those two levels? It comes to 2.532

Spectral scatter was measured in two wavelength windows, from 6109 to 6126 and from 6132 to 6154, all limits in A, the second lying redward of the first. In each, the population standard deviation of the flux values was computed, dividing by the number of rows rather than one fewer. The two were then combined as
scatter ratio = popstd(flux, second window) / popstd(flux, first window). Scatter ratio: 1.46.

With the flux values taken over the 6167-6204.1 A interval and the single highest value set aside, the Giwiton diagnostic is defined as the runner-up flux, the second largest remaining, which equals 2.729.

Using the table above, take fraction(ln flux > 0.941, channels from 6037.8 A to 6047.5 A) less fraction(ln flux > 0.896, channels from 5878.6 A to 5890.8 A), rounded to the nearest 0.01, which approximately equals 0.13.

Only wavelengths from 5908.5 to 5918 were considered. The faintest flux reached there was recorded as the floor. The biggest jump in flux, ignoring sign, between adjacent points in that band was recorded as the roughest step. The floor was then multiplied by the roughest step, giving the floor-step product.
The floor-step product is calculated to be 0.151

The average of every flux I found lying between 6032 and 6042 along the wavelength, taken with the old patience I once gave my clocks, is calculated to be 2.65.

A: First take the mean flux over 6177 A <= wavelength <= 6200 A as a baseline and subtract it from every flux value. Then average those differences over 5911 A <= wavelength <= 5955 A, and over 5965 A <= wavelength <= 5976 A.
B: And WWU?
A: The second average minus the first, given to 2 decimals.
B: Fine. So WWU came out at 0.14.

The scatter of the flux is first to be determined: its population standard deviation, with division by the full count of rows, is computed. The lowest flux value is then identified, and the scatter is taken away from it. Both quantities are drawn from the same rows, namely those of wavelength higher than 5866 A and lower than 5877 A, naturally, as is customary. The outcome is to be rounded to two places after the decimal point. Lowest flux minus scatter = 2.10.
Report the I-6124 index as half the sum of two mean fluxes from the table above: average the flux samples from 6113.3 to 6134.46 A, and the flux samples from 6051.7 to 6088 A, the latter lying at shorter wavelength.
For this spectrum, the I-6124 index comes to 2.53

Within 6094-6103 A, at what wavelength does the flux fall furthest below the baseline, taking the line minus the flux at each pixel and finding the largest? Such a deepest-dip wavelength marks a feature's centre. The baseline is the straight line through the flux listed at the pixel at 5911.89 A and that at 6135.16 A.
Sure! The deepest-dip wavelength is 6102.76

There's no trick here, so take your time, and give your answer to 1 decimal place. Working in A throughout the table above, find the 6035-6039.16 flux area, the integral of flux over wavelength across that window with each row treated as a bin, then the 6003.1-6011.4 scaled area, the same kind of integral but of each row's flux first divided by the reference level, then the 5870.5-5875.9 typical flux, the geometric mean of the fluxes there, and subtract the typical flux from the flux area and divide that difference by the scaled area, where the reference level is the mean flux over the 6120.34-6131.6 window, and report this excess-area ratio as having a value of 1.0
